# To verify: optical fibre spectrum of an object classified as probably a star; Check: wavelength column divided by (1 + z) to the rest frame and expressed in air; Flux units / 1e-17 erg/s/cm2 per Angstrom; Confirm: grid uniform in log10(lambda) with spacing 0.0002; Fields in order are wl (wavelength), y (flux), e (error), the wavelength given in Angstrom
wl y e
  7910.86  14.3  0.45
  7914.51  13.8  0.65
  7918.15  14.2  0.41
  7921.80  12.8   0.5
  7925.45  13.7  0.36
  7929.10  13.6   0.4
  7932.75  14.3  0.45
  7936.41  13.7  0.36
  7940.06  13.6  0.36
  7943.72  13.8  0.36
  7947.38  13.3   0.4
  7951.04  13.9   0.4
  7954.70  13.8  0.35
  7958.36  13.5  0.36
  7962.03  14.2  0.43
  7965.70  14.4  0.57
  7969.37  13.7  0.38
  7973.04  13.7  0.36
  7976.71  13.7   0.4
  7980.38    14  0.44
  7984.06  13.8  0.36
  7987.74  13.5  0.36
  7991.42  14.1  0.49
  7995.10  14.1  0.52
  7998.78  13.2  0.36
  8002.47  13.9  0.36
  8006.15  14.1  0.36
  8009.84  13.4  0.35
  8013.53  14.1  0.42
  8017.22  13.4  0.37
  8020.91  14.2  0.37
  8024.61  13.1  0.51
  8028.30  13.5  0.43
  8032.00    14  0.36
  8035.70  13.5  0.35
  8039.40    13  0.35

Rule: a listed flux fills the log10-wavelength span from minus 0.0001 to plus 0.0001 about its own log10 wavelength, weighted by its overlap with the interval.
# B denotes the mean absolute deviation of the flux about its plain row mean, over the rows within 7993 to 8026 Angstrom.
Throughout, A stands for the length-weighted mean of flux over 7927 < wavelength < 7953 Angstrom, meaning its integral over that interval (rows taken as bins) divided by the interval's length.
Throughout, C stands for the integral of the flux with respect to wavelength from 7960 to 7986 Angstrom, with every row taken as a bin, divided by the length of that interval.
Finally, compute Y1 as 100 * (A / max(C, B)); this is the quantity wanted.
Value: 99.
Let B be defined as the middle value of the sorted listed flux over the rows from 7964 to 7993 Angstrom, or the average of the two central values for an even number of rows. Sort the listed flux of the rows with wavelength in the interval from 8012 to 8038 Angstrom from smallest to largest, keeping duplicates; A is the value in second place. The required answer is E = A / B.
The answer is 0.97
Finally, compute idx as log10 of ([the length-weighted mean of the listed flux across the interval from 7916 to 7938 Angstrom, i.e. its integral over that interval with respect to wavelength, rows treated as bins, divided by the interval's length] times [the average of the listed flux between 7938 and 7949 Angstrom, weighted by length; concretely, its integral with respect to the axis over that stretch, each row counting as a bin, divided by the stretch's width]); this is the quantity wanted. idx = 2.27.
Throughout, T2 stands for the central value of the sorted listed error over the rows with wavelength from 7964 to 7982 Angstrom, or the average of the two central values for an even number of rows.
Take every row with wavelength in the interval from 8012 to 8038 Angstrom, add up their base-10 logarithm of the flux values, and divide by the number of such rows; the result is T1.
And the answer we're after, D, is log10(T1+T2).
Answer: 0.186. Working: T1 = 1.136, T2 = 0.400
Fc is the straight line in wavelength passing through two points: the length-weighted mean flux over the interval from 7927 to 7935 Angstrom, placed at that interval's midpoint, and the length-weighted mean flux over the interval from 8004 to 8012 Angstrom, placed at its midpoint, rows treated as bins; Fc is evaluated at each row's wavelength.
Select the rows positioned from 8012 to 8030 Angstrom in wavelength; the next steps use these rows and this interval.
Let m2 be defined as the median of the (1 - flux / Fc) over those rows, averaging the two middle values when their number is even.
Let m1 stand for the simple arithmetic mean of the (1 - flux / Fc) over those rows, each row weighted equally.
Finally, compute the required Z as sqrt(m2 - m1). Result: 0.10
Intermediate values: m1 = 0.0066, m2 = 0.017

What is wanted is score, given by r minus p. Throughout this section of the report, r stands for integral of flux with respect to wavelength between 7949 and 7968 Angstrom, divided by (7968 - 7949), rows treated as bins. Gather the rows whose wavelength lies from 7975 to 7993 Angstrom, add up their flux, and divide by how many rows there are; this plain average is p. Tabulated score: 0.13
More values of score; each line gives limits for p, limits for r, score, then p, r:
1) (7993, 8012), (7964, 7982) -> 0.16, 13.7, 13.9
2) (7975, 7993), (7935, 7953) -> -0.16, 13.8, 13.7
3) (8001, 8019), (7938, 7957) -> -0.10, 13.8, 13.7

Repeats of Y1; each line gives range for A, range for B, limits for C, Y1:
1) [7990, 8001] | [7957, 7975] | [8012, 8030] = 101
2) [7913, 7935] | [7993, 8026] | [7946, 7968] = 99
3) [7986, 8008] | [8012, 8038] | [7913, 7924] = 102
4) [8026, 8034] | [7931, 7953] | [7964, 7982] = 99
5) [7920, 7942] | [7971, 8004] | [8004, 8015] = 98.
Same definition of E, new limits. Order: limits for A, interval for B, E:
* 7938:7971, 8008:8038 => 1.00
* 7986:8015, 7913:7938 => 0.98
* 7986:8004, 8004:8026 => 0.98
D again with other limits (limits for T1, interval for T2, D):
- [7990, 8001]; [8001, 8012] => 0.176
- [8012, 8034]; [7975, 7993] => 0.187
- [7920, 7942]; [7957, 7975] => 0.180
